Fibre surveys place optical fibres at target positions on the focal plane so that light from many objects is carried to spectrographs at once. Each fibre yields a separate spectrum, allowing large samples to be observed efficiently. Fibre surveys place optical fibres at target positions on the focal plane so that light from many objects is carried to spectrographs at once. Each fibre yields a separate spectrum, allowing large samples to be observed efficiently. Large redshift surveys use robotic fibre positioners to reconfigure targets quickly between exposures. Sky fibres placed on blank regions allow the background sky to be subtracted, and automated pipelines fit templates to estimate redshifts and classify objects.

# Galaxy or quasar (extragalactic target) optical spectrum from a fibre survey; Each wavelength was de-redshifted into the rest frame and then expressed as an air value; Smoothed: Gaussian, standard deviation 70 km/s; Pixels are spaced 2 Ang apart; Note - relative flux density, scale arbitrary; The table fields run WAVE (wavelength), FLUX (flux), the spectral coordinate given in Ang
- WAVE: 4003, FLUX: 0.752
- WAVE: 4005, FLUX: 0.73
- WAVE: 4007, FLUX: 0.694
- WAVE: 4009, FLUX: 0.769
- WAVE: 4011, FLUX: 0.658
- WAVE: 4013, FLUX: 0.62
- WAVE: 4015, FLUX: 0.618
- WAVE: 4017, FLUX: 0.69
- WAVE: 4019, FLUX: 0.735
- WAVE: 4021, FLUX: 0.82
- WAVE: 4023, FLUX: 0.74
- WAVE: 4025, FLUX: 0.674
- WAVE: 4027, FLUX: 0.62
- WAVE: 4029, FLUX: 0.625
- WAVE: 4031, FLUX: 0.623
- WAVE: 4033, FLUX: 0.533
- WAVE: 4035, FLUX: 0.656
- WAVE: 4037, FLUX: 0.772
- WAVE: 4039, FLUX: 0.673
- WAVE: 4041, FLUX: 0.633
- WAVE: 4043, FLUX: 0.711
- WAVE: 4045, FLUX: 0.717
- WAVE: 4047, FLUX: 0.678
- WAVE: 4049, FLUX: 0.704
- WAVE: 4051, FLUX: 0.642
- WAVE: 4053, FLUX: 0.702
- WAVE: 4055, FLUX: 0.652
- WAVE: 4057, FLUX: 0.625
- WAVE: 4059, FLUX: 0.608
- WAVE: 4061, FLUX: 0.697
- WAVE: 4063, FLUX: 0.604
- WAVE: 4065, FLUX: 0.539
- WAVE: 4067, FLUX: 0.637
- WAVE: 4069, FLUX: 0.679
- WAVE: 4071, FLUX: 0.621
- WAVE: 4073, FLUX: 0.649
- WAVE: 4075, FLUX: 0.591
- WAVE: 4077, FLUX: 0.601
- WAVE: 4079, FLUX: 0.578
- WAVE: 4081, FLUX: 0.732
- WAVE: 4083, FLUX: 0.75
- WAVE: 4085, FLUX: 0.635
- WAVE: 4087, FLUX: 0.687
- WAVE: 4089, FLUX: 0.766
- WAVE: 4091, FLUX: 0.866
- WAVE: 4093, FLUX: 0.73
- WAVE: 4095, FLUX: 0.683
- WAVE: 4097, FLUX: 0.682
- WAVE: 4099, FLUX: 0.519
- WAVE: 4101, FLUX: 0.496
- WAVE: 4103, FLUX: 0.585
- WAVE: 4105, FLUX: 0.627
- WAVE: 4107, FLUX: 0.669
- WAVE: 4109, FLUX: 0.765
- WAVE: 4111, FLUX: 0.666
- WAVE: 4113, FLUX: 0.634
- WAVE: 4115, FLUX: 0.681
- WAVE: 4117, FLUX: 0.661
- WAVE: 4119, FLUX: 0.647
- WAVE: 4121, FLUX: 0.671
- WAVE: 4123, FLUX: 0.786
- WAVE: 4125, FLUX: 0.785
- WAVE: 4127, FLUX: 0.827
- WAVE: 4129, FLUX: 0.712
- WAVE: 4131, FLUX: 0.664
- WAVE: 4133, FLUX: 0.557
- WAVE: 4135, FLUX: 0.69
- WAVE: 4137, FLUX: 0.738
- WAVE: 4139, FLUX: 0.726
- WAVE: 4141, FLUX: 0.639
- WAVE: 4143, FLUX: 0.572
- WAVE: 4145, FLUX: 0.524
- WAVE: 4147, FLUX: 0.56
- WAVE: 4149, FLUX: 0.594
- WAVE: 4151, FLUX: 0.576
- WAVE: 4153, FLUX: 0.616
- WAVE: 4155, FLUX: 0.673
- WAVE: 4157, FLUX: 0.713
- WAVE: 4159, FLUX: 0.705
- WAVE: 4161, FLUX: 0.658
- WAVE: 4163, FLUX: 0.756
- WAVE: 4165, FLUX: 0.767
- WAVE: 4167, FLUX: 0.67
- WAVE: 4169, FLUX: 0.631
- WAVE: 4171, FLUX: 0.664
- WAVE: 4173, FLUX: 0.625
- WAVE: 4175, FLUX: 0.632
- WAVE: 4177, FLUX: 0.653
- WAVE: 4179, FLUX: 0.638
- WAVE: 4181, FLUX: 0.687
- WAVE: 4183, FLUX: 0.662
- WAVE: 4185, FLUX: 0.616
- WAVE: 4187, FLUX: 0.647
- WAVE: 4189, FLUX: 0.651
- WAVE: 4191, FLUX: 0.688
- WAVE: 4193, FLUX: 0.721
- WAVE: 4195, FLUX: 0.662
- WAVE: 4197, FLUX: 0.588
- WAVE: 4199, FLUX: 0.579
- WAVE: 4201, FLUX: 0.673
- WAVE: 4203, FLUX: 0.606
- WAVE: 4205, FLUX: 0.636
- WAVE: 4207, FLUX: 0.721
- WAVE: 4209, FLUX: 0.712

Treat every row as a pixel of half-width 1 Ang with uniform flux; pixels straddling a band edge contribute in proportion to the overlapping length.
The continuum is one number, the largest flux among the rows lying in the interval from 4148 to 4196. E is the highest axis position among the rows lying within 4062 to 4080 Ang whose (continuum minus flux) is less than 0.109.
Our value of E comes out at 4069 Ang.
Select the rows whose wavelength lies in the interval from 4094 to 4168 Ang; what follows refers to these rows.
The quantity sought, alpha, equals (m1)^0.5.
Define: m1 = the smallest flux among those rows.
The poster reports 0.70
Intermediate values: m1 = 0.496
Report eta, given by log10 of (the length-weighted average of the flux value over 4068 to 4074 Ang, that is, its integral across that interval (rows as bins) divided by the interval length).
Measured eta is -0.187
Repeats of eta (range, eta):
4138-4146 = -0.211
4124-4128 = -0.094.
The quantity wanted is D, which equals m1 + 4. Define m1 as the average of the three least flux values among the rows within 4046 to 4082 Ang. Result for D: 4.57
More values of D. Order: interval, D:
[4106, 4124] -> 4.65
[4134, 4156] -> 4.55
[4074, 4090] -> 4.59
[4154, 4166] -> 4.68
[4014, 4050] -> 4.59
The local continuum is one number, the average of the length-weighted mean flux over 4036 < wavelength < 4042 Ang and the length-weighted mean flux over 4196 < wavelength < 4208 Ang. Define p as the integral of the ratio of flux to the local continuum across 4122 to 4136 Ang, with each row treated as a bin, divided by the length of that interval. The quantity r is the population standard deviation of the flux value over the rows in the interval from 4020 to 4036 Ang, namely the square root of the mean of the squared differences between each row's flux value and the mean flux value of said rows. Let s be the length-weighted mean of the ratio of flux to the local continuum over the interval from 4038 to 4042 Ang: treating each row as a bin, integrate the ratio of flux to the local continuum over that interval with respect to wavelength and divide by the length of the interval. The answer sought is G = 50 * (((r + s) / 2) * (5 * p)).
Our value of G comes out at 144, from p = 1.08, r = 0.081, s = 0.985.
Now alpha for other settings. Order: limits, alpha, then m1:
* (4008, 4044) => 0.73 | 0.533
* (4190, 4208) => 0.76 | 0.579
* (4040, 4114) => 0.70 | 0.496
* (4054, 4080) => 0.73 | 0.539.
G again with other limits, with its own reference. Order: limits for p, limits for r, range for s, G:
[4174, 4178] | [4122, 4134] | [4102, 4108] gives 126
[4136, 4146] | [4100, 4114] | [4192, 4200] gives 125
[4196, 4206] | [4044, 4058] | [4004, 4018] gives 123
